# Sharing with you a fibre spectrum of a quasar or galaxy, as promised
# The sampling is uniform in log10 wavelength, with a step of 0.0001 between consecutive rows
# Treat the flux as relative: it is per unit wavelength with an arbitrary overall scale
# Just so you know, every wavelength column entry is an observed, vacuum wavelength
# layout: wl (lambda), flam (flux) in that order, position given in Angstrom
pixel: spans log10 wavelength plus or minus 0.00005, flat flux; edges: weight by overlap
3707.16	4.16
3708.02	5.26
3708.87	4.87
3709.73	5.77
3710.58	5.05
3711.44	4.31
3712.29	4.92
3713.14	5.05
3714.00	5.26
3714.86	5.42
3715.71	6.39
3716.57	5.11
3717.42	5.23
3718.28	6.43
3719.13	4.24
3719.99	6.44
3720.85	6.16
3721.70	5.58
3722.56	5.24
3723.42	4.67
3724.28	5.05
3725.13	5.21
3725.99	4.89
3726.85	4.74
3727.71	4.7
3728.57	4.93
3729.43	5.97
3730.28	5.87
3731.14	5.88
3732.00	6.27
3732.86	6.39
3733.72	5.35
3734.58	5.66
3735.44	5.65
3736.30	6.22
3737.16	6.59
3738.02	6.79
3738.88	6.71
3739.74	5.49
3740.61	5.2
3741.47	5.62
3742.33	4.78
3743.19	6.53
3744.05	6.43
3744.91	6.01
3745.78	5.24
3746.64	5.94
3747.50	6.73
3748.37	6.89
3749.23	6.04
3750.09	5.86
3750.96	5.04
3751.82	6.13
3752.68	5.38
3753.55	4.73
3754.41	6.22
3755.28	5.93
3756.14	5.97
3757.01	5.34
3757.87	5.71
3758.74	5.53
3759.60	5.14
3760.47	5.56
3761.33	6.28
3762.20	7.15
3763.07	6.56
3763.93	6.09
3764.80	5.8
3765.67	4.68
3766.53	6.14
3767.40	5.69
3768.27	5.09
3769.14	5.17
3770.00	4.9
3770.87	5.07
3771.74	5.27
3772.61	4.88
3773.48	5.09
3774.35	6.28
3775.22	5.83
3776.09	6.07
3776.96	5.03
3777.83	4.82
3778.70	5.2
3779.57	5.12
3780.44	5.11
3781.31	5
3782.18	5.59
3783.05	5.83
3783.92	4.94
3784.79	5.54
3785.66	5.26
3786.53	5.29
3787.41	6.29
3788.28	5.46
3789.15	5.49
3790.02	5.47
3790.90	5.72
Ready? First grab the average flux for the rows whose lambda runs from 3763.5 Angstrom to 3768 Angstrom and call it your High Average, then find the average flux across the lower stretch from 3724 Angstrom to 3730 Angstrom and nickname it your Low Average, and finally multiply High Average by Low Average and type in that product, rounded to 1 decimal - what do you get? 28.8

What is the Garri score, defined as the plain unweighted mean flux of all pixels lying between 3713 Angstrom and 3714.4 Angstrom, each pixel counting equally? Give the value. 5.2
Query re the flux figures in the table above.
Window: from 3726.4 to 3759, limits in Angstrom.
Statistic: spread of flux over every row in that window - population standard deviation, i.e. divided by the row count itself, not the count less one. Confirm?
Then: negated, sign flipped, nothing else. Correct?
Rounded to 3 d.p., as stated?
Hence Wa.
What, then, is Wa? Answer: -0.608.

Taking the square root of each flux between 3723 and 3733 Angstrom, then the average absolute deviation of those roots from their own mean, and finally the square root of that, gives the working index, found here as 0.35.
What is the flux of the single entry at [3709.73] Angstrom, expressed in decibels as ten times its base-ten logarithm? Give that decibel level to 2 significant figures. 7.6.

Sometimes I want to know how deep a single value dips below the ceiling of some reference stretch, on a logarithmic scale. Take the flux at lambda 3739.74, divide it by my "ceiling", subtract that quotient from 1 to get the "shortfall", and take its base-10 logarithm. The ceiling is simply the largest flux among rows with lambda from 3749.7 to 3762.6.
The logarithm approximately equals -0.63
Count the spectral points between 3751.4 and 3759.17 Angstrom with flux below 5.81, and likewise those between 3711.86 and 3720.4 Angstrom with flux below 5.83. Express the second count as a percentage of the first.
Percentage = 140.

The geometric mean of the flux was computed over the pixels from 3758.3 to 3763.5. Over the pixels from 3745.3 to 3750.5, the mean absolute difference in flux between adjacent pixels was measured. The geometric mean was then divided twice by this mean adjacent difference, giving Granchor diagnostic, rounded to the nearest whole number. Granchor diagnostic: 21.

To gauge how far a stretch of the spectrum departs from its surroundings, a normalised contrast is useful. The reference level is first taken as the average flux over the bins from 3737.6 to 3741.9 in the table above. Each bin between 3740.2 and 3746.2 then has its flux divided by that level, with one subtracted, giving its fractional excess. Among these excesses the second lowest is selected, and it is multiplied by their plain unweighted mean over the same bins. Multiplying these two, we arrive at 0.006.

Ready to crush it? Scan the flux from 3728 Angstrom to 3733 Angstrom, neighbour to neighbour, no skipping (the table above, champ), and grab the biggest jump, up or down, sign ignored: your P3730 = 1.04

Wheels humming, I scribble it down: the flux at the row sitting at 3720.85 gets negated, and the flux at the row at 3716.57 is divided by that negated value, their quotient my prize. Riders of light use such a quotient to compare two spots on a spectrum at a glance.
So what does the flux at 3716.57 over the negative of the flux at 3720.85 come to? -0.83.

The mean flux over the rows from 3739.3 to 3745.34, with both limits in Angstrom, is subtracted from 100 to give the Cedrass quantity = 94.3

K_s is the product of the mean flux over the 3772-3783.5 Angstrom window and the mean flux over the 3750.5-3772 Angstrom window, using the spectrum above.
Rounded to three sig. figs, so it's 30.2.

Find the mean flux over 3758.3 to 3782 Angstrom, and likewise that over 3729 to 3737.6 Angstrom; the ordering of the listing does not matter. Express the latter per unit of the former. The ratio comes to 1.09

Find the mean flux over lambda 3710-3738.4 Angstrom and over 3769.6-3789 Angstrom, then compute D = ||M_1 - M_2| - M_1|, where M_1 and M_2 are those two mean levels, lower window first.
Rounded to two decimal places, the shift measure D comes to 5.36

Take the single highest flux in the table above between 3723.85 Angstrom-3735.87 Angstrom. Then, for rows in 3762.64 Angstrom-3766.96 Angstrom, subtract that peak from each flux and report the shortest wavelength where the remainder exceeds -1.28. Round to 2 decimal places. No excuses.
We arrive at 3763.07 Angstrom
